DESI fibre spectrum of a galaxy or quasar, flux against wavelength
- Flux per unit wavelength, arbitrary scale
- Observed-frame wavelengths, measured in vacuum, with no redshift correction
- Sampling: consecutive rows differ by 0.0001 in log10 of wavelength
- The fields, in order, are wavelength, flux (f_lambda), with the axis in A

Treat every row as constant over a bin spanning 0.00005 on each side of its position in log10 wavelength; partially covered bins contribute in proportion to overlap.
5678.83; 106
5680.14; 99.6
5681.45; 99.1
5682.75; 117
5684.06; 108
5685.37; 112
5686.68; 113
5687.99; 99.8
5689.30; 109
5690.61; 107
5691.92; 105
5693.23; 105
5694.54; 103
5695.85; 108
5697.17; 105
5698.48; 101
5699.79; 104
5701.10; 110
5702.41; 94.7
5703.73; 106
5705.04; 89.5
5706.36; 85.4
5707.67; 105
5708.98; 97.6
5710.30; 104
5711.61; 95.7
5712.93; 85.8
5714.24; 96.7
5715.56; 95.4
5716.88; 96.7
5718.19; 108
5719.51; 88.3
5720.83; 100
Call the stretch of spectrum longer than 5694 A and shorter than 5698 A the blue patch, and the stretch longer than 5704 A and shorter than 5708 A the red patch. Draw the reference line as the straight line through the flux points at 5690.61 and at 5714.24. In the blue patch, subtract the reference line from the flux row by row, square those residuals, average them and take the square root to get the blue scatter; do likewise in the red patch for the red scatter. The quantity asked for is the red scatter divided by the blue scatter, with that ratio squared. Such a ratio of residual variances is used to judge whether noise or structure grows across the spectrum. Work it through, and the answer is 22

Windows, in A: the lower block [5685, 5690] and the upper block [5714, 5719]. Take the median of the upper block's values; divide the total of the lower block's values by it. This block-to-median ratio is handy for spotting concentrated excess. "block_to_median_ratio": 4.49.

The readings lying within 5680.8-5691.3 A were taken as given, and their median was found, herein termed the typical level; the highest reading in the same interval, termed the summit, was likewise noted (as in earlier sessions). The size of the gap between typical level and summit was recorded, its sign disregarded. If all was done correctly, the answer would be 8.5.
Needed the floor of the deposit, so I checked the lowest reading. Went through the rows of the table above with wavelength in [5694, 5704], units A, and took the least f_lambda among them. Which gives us 94.7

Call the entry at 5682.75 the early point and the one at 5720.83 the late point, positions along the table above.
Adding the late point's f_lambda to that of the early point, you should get 217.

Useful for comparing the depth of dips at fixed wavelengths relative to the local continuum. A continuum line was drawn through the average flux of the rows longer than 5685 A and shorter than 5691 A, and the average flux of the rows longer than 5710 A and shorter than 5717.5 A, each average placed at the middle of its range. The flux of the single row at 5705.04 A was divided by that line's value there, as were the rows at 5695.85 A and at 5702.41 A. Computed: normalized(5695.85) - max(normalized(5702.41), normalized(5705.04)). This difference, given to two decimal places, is 0.10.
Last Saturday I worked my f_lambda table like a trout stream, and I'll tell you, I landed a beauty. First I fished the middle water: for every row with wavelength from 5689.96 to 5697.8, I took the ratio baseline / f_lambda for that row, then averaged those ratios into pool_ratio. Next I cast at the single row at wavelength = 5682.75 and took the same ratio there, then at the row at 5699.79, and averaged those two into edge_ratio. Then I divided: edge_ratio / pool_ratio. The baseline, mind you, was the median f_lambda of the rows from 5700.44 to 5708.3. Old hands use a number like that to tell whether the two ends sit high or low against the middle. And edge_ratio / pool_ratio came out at 0.96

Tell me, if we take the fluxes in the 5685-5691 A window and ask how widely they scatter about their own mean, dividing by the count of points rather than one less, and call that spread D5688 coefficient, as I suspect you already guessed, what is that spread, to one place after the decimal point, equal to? 4.7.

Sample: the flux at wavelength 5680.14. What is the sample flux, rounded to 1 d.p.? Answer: 99.6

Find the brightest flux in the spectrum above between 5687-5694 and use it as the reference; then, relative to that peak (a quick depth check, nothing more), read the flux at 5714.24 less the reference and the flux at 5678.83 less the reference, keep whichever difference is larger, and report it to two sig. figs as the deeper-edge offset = -3.0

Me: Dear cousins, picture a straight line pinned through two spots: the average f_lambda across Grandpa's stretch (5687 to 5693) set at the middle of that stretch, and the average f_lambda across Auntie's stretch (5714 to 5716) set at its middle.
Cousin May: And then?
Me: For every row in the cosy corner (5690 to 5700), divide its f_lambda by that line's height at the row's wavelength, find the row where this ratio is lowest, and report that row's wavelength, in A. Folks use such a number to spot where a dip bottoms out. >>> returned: 5698.48 A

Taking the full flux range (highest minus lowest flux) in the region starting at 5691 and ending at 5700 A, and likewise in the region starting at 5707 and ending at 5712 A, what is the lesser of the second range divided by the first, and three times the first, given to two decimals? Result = 1.33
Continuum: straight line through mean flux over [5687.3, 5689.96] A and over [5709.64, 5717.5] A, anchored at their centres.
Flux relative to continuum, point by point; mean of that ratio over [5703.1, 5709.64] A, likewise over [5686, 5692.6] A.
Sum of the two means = 2.01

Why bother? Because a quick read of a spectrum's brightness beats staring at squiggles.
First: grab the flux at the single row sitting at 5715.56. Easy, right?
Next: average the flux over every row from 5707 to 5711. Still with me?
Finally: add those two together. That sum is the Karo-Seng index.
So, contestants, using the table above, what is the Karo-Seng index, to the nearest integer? 198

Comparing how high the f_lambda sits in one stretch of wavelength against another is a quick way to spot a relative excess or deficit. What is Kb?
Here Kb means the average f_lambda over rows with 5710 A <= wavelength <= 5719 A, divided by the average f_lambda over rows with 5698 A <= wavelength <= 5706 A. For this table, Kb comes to 0.97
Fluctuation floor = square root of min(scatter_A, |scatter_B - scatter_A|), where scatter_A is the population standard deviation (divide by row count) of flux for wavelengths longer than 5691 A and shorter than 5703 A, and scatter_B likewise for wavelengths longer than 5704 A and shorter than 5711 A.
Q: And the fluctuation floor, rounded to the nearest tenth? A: 1.9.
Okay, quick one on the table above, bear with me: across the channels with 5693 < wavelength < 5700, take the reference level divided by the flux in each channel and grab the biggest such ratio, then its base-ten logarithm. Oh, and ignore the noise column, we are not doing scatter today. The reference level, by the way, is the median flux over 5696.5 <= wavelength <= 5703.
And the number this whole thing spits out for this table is 0.013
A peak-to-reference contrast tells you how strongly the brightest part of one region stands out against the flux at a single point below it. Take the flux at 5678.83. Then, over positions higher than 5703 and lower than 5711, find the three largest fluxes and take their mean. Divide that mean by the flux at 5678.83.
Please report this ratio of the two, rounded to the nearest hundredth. 0.99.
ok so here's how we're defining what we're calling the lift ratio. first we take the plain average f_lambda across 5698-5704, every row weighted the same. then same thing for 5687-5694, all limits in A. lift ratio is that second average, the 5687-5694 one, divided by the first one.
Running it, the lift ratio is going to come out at 1.02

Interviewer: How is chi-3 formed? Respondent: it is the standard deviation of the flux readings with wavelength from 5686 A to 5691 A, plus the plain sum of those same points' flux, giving 434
